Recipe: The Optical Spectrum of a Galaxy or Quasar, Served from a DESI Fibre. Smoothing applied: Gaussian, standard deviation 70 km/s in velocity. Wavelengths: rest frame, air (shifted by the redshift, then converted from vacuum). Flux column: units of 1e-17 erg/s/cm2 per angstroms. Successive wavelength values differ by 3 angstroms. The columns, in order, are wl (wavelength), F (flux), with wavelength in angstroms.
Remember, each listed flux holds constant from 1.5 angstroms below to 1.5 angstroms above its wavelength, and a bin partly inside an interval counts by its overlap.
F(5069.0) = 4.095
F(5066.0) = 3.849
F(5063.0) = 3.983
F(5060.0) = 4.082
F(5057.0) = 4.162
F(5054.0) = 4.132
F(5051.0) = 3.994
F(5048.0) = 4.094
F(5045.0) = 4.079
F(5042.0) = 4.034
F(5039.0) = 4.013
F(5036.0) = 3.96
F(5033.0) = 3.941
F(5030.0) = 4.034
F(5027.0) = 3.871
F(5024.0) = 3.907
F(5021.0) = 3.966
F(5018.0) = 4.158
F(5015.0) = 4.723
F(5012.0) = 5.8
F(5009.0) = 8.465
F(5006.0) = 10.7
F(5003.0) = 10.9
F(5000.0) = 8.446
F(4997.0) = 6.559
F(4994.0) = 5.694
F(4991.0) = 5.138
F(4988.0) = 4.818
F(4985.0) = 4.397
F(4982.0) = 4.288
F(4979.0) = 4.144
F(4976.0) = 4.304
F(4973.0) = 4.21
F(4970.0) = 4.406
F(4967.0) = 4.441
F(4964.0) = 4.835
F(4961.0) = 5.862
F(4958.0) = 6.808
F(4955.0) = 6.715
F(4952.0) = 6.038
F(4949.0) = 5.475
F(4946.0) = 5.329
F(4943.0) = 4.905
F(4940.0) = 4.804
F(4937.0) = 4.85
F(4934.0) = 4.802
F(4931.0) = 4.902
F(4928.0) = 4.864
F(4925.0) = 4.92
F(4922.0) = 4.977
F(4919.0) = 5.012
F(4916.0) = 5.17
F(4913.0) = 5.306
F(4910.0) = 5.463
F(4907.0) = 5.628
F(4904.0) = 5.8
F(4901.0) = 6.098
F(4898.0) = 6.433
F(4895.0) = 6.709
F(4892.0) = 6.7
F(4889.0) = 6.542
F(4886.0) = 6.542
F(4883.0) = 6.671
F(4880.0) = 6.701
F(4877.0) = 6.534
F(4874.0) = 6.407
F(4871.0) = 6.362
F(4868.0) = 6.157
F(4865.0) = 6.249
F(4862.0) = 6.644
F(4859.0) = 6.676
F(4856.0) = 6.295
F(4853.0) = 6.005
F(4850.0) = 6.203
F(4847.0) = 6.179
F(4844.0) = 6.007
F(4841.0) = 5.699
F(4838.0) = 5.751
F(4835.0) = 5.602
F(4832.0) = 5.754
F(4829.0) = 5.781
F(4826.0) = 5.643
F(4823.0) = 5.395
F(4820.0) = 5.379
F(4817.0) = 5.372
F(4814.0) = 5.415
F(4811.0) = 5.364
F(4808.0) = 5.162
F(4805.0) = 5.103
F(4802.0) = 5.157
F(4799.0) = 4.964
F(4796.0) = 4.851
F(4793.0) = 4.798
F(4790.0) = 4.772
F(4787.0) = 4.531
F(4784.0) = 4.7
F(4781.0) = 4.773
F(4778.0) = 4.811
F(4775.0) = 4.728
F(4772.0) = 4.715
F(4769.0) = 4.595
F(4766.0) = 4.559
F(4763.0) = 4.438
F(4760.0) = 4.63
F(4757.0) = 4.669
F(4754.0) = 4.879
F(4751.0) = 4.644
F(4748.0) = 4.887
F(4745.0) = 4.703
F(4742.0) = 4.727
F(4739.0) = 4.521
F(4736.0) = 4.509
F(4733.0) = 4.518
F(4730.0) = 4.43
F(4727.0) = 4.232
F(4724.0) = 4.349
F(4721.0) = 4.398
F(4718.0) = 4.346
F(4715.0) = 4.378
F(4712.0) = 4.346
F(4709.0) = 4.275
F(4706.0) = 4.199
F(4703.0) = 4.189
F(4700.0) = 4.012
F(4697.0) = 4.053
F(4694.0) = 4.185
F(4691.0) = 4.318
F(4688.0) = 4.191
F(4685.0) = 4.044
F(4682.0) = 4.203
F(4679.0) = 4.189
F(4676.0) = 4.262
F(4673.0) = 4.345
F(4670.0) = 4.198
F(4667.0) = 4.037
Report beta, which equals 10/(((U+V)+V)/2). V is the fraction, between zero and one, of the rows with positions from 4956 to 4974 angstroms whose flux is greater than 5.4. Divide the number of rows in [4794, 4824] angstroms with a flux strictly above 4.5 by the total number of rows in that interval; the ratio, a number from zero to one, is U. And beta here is 12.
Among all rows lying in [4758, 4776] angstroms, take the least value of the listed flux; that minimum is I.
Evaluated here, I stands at 4.438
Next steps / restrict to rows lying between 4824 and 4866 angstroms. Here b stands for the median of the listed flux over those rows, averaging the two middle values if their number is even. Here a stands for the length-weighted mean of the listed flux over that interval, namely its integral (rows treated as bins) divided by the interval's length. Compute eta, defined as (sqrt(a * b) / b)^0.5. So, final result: 1.001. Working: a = 6.0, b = 6.0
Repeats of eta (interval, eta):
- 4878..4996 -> 1.012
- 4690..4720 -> 1.000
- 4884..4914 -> 0.995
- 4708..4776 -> 1.001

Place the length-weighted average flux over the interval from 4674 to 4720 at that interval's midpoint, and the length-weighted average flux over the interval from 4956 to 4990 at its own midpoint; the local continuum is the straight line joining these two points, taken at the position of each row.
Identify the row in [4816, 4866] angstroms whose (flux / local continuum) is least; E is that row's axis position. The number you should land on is 4820.0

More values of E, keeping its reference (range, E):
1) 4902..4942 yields 4940.0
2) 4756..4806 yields 4763.0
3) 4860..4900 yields 4868.0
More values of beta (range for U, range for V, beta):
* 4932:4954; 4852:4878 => 7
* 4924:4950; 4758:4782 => 20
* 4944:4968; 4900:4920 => 10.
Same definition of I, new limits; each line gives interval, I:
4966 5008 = 4.144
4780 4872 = 4.531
